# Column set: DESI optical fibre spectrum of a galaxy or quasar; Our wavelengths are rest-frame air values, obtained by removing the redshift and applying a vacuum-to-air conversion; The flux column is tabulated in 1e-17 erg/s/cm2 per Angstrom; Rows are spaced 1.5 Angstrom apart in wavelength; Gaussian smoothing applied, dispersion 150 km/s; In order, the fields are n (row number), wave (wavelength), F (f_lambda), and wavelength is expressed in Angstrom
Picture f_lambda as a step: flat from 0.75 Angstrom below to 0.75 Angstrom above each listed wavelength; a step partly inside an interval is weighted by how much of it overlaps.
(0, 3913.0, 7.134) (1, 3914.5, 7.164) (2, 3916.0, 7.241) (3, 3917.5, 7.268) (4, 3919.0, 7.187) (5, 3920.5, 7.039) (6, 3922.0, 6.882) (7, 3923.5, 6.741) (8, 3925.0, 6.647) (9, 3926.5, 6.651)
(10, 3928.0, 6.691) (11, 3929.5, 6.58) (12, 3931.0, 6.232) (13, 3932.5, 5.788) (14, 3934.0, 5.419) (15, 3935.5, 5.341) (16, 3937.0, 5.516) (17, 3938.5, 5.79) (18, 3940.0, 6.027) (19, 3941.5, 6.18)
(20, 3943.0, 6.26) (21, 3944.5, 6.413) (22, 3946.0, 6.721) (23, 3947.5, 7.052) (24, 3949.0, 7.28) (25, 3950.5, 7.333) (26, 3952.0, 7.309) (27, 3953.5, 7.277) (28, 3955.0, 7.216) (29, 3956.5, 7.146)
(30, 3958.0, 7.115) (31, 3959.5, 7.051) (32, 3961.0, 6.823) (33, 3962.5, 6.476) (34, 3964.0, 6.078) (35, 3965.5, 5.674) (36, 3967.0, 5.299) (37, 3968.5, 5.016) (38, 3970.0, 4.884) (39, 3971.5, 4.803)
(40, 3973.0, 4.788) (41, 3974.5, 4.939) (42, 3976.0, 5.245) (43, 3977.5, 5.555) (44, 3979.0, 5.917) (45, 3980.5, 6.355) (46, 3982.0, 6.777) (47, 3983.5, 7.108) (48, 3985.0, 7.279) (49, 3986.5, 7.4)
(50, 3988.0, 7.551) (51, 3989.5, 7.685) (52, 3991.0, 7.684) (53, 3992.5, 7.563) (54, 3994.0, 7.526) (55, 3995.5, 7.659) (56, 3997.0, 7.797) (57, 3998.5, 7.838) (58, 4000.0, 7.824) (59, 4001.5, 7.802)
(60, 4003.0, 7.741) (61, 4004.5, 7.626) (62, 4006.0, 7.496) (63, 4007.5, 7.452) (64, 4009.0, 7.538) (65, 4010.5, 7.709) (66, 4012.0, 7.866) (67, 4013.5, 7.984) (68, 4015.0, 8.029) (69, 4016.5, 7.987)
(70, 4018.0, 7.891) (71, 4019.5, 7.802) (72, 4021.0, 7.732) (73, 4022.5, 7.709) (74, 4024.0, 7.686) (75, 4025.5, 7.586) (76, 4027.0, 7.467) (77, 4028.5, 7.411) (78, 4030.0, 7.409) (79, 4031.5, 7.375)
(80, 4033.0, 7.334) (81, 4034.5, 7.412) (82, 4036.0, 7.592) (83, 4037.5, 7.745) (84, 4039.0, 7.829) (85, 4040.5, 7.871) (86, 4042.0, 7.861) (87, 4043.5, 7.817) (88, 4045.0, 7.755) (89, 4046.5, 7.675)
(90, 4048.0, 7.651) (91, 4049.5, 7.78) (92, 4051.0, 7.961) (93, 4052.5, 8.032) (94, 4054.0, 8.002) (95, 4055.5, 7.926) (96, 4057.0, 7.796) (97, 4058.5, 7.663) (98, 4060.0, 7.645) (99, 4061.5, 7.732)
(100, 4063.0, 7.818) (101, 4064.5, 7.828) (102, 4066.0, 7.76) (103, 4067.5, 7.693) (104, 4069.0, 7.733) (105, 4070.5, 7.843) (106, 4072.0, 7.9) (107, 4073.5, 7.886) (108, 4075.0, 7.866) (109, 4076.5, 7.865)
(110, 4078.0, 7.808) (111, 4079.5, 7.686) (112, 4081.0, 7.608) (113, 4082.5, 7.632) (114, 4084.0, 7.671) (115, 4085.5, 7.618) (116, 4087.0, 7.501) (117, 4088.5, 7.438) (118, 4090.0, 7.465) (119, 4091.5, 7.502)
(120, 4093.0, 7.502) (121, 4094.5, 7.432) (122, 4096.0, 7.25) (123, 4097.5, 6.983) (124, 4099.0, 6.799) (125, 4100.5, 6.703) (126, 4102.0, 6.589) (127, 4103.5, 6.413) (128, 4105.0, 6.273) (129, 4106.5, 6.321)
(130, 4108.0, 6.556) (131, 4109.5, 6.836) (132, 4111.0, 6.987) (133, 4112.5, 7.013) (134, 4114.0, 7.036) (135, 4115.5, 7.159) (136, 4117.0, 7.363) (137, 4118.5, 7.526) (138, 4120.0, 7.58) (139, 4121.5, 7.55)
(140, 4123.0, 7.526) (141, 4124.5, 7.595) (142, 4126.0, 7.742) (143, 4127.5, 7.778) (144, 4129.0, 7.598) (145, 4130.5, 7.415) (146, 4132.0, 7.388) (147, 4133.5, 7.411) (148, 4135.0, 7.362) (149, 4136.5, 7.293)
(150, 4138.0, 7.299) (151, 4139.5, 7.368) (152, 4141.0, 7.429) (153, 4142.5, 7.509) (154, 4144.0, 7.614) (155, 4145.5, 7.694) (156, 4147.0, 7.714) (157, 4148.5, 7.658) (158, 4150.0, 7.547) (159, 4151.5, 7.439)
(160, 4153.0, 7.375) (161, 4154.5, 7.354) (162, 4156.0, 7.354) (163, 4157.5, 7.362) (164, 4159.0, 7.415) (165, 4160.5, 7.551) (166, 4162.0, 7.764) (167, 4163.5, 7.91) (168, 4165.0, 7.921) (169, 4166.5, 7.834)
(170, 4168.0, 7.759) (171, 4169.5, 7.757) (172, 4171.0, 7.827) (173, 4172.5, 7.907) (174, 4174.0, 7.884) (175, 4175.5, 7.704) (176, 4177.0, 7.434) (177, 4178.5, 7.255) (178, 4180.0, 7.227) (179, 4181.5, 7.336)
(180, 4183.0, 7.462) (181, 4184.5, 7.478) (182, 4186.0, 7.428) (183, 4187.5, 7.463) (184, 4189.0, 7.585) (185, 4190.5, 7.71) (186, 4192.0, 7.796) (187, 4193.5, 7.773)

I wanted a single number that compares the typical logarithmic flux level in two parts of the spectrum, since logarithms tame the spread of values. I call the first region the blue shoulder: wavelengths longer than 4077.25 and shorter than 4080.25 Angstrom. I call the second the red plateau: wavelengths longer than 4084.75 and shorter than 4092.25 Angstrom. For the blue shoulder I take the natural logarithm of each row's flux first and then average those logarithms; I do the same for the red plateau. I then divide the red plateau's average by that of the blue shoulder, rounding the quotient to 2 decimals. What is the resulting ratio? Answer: 0.98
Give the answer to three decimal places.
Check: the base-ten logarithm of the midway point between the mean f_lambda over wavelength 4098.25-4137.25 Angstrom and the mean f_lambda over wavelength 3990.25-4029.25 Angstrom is 0.871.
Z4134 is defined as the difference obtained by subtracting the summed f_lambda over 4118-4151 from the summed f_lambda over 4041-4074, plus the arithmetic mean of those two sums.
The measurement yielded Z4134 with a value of 175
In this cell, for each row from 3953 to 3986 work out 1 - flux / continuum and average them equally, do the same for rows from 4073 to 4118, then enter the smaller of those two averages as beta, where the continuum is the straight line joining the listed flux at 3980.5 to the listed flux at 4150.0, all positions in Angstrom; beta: -0.01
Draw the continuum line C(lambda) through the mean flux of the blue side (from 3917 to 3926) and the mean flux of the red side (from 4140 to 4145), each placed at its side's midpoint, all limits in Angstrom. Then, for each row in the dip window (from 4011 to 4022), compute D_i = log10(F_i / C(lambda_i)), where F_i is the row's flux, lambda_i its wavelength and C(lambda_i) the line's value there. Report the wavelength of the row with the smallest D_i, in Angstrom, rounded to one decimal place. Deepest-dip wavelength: 4021.0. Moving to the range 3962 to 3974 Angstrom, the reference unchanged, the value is 3973.0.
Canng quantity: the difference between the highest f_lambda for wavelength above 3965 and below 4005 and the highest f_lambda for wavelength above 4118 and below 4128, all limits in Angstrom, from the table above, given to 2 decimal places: 0.06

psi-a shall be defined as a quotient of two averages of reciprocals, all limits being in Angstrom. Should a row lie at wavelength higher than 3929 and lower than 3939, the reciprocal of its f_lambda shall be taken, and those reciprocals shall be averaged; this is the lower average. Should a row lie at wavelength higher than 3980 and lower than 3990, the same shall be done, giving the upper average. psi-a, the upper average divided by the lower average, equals 0.81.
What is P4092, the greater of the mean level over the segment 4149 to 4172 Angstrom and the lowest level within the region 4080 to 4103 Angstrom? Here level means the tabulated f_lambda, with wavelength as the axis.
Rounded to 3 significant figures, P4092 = 7.61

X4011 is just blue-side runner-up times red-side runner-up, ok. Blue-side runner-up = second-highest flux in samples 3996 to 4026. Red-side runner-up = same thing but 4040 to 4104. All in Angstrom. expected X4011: 64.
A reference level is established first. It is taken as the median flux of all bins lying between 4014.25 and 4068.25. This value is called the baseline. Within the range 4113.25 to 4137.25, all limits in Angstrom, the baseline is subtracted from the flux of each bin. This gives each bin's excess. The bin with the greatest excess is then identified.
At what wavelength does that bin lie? 4127.5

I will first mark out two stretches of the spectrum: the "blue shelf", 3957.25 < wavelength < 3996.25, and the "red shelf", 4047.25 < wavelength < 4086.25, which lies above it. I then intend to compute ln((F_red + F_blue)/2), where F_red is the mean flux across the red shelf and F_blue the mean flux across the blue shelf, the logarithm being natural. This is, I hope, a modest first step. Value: 1.96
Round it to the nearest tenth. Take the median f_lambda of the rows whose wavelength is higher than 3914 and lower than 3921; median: 7.2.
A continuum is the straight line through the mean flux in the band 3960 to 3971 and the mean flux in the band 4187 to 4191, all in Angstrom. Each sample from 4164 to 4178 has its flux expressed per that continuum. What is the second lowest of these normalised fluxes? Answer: 1.03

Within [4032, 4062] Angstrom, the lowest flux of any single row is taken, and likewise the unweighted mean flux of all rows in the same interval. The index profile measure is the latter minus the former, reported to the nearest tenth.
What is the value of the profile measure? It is 0.4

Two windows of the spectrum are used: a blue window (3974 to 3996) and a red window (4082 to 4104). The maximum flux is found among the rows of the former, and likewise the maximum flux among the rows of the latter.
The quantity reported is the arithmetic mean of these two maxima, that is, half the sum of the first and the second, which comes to 7.68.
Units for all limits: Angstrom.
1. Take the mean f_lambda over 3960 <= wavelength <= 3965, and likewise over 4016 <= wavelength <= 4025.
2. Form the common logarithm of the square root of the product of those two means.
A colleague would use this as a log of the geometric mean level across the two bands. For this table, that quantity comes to 0.851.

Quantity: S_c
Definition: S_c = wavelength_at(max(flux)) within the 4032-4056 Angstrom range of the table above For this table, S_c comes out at 4052.5 Angstrom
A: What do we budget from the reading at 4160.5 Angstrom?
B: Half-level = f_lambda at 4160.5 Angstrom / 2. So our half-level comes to 3.78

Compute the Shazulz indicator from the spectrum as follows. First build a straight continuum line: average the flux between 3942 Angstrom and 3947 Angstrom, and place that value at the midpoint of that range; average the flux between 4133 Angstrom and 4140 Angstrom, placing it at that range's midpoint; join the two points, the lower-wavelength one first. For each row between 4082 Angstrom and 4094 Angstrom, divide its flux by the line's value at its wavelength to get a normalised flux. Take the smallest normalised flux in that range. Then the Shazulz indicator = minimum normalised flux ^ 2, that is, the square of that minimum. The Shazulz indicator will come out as 1.09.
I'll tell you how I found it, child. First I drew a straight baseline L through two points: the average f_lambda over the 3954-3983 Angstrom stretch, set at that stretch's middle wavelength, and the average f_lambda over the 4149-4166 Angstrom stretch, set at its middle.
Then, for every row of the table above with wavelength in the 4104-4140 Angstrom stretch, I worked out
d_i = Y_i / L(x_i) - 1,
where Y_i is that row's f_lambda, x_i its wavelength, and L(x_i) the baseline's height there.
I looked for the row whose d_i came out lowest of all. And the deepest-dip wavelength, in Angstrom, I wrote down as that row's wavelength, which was 4105.0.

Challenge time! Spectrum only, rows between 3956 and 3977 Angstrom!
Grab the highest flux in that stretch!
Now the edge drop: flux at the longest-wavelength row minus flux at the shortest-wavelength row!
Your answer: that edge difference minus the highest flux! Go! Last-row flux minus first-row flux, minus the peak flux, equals -9.0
